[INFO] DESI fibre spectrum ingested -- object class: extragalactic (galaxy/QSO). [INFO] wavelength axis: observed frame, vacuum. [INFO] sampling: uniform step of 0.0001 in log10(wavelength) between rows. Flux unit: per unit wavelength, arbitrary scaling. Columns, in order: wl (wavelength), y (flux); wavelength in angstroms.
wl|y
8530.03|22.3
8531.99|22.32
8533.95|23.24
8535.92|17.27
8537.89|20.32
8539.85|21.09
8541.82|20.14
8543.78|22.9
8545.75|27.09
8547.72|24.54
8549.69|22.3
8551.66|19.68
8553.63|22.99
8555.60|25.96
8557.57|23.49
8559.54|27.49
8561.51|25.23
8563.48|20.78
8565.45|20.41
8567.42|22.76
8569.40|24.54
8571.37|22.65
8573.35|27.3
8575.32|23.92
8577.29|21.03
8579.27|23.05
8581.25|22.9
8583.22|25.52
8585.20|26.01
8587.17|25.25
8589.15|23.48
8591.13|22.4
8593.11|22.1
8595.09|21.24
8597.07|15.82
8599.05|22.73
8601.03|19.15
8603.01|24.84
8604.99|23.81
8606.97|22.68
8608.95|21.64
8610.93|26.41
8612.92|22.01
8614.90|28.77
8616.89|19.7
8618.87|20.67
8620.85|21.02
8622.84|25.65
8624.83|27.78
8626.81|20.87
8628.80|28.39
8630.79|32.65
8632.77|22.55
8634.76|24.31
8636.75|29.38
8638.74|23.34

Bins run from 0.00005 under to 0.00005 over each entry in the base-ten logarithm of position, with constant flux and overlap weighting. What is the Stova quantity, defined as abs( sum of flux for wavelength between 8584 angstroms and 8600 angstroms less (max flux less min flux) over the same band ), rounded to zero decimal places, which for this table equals 169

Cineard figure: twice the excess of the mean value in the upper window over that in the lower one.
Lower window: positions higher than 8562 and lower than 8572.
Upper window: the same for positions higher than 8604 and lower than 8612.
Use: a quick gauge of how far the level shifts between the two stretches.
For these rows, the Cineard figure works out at 3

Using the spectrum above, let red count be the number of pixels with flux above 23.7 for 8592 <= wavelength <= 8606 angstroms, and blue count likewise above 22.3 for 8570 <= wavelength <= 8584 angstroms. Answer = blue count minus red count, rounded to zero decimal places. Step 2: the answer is 4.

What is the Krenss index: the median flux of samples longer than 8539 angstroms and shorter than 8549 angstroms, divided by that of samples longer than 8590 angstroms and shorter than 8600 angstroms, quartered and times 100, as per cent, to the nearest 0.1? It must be 25.9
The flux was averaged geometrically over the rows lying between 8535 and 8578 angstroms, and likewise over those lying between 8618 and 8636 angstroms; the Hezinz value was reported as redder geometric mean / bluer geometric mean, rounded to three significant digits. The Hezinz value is 1.08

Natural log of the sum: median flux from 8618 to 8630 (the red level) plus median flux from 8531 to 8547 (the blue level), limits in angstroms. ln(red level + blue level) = 3.81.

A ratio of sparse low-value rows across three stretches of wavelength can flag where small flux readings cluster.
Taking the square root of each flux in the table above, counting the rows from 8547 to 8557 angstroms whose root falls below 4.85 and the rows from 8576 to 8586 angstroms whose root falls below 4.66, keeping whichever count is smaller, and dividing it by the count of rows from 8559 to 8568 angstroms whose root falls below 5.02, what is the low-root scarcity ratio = 0.3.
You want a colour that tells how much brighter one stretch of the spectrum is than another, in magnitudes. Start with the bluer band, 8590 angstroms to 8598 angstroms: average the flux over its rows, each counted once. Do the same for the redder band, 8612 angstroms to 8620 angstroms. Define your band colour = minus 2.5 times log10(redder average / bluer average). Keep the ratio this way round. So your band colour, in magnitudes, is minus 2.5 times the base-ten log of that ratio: -0.12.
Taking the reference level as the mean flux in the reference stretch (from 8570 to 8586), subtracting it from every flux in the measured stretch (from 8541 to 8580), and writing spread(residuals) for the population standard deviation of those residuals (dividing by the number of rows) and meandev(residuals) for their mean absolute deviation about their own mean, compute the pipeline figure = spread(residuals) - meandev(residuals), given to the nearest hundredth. 0.43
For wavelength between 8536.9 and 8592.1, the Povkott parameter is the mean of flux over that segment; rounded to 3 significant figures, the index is 23.4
